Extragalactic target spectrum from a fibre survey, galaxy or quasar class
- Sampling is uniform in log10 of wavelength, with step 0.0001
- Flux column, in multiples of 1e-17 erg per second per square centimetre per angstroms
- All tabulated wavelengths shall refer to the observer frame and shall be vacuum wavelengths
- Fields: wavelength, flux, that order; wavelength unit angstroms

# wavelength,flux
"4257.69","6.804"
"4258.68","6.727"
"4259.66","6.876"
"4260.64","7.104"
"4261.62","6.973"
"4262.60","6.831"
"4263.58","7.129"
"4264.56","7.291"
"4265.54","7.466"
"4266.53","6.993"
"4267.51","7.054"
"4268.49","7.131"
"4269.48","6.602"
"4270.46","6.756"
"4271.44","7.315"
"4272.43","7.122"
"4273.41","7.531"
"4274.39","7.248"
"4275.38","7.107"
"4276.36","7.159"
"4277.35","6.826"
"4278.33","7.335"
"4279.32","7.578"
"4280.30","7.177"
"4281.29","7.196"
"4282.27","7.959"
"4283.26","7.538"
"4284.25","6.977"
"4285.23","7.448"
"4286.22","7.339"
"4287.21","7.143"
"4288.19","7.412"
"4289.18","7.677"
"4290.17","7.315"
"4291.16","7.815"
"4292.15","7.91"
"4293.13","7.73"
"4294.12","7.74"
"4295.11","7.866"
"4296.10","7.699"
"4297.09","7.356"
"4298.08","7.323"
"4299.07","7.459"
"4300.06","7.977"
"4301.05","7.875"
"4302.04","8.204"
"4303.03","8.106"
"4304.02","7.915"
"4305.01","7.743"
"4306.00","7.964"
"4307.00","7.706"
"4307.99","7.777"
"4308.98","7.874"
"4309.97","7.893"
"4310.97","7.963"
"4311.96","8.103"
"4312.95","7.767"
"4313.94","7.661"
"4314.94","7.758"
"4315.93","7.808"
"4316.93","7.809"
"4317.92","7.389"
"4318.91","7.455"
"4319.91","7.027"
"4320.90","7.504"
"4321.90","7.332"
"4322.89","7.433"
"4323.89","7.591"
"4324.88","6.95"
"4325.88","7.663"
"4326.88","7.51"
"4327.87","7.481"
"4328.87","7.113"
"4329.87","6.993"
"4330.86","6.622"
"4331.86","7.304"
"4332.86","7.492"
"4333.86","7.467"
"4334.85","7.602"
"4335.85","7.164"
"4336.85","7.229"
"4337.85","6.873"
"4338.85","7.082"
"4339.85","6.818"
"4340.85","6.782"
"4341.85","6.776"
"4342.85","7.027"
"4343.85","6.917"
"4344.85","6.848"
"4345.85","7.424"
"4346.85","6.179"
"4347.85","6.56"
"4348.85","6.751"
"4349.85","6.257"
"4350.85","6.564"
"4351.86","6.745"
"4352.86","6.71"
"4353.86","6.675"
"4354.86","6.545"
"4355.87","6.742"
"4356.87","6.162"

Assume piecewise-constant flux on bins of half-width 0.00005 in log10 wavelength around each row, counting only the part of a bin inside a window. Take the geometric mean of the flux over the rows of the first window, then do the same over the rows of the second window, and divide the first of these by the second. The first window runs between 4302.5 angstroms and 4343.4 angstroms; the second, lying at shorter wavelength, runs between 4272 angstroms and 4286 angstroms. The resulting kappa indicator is 1.02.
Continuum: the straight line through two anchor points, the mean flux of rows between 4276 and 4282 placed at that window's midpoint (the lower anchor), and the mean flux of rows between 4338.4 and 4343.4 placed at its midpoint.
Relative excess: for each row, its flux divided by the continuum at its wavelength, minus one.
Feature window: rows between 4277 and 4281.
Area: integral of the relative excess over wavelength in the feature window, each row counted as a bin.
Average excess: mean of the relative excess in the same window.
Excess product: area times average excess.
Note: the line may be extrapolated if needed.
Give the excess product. 0.000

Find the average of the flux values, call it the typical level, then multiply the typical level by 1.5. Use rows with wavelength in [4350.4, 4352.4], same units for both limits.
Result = 10.0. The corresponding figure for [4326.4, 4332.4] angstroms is 10.8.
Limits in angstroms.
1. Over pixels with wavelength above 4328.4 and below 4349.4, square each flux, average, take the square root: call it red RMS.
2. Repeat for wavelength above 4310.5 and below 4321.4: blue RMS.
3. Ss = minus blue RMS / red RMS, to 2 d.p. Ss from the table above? -1.09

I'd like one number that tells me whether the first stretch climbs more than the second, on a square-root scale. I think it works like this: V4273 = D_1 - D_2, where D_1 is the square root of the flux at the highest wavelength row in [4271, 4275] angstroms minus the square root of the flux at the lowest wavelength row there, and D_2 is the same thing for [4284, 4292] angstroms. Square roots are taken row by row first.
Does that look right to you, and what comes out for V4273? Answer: -0.17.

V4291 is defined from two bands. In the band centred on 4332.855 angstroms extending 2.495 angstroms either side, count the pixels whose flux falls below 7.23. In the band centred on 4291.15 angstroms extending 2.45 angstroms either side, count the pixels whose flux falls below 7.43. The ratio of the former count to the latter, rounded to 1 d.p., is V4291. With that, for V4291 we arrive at 1.0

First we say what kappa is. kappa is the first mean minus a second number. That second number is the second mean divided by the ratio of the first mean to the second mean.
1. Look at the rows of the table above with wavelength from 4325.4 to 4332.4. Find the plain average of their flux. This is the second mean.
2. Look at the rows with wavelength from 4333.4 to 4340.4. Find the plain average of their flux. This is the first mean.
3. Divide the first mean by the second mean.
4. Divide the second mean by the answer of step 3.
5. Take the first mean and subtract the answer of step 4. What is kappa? -0.1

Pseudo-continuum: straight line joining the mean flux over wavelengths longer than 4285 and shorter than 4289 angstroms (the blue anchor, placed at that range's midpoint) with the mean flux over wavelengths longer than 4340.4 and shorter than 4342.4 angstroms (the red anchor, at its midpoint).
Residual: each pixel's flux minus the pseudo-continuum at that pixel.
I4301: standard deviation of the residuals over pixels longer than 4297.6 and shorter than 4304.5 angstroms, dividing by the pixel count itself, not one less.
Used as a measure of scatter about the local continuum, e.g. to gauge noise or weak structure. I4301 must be 0.32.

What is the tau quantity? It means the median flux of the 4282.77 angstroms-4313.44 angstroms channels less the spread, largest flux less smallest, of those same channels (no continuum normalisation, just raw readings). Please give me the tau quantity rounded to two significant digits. 6.5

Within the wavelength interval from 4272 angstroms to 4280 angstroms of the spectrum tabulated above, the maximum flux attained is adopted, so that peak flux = 7.578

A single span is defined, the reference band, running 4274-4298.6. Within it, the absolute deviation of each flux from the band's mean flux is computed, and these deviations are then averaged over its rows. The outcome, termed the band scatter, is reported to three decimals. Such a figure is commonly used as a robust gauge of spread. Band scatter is 0.254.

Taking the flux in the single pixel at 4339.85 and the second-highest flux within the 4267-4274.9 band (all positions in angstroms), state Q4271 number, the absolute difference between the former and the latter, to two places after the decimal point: 0.50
